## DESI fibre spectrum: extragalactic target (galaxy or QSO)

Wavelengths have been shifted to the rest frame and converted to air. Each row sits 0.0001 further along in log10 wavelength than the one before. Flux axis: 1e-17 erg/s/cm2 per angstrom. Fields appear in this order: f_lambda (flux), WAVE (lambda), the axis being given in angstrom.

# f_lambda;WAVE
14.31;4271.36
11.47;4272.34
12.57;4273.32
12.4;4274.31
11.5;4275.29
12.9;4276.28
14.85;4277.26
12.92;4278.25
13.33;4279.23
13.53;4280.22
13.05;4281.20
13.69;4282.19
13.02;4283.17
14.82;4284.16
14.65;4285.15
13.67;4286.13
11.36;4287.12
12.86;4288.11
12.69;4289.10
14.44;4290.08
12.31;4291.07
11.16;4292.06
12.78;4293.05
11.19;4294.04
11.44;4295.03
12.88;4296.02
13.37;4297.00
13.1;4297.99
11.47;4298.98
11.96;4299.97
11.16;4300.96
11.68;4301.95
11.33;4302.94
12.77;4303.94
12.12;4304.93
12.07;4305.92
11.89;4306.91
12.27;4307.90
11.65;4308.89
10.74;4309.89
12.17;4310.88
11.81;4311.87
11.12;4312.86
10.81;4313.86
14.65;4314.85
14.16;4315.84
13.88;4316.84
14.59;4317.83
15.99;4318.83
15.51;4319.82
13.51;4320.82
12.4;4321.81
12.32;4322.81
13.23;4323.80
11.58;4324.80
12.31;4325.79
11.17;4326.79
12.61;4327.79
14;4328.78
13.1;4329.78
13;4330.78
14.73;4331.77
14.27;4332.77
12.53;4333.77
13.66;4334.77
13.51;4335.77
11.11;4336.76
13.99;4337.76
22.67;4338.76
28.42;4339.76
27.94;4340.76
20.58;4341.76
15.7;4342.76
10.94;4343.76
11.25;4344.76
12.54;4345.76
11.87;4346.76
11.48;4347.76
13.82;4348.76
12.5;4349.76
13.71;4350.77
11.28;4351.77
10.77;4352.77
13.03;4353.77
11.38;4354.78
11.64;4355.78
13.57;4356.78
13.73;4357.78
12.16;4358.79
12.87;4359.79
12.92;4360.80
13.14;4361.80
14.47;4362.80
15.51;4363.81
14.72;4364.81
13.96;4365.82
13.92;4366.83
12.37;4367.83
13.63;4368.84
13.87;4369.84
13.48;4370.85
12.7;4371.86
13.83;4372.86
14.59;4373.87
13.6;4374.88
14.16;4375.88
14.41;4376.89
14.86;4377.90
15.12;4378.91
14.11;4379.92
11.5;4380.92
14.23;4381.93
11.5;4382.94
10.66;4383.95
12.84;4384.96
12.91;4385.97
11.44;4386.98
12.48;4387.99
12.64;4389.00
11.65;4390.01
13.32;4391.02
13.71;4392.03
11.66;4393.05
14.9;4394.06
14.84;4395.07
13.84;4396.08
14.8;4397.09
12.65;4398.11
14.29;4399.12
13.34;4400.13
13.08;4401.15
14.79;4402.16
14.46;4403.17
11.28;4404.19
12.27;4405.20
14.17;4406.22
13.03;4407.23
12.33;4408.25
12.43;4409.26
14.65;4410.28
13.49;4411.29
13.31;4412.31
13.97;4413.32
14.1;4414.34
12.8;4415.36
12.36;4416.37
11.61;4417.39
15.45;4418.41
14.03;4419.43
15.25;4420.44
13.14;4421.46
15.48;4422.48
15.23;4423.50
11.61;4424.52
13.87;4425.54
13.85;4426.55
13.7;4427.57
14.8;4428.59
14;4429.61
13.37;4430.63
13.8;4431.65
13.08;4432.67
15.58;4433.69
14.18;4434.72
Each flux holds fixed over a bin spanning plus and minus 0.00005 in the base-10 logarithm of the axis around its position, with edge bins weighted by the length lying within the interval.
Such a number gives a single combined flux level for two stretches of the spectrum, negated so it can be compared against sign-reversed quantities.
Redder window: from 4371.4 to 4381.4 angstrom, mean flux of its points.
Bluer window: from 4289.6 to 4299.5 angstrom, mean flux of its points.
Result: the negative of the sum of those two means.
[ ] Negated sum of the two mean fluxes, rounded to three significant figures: -26.3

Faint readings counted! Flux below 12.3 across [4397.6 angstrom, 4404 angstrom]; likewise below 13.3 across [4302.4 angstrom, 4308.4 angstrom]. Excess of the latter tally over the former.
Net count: 6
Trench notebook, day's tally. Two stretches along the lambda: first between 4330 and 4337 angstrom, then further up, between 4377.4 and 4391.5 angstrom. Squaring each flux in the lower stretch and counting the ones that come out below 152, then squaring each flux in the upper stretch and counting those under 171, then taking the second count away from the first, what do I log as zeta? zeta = -8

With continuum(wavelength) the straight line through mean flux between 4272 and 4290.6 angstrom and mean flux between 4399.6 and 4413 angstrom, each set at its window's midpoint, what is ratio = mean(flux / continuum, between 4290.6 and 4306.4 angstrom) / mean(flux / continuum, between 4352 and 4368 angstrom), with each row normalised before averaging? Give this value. 0.92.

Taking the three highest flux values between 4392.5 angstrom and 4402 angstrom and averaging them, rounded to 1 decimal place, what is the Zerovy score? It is 14.8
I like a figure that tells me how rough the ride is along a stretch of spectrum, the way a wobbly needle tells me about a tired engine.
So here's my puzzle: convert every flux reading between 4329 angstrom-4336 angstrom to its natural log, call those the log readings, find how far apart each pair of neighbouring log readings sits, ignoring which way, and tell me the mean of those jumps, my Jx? 0.065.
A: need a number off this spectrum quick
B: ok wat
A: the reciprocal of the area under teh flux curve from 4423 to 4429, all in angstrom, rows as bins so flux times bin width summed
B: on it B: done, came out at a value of 0.012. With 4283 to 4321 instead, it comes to 0.002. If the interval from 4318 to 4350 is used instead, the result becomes 0.002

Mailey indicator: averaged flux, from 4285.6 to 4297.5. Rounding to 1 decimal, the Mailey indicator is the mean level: 12.5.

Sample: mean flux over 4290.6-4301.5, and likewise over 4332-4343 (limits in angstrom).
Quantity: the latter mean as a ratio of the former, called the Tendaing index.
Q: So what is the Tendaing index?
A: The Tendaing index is 1.46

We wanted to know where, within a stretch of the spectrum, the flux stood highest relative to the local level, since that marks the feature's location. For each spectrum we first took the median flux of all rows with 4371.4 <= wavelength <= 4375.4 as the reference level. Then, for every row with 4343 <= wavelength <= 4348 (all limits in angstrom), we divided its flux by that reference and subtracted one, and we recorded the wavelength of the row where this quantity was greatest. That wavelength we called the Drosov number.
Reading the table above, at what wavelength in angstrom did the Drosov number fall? 4345.76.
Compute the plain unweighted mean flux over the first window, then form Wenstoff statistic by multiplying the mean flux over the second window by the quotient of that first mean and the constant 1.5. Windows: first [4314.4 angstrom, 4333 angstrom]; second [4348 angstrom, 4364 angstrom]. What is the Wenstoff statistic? 116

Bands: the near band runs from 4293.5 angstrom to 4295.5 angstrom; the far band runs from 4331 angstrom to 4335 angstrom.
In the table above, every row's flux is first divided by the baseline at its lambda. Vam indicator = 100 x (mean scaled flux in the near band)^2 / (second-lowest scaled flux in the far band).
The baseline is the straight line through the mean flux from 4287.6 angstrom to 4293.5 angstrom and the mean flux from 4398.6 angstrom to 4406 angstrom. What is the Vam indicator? 75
